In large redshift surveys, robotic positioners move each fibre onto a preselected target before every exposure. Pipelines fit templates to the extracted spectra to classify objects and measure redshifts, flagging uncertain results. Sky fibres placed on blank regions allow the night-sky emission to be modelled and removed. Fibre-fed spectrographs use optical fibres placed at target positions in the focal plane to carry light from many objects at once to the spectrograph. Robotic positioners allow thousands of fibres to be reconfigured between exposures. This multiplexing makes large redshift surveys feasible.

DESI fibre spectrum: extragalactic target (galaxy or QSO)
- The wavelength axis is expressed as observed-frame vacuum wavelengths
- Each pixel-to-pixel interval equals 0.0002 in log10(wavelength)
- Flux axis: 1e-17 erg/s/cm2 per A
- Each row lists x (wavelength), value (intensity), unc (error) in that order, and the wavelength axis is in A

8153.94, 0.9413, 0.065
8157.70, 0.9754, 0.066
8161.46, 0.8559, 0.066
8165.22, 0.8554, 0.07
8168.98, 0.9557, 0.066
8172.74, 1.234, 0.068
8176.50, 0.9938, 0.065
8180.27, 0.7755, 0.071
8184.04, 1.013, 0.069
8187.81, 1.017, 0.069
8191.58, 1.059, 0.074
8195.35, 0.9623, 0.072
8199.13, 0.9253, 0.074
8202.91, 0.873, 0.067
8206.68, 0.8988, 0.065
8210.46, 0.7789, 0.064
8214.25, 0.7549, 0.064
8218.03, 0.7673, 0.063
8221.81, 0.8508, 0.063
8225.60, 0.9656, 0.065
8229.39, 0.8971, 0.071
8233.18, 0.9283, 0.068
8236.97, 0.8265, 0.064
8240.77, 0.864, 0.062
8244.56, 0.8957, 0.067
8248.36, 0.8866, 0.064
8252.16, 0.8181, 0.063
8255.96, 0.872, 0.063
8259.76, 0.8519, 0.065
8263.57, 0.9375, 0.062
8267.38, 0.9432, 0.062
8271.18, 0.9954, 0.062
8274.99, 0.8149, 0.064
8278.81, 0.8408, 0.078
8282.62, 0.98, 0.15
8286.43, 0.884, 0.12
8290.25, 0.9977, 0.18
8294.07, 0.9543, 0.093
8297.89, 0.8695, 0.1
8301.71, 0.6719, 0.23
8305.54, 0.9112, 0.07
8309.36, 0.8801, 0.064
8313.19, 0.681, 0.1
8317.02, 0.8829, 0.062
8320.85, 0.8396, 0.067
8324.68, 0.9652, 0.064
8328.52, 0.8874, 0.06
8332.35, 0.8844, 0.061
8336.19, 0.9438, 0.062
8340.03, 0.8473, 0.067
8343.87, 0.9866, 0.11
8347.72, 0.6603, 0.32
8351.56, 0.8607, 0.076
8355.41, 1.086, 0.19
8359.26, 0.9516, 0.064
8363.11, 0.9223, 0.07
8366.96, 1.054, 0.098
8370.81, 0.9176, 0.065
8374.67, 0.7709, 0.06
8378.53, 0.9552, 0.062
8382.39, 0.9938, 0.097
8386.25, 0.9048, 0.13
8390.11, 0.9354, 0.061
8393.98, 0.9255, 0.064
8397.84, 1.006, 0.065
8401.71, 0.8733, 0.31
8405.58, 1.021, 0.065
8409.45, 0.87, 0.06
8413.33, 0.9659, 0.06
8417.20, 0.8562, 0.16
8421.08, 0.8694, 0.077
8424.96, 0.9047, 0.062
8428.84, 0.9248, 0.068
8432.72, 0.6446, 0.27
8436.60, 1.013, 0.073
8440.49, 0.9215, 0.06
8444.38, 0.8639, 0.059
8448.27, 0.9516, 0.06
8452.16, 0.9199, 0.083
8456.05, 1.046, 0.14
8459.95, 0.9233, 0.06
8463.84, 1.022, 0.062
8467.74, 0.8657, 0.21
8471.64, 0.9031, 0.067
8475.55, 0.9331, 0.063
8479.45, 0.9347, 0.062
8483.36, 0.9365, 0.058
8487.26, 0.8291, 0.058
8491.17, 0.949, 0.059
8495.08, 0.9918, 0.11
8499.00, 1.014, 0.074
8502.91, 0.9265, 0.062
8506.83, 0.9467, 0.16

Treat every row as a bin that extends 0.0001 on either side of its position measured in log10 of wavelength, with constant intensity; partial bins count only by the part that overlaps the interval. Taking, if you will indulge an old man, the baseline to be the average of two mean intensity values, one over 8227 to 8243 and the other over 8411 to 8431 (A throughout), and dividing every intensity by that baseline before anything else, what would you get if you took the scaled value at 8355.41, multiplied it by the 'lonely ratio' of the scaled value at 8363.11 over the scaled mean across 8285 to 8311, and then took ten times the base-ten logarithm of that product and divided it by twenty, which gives 0.053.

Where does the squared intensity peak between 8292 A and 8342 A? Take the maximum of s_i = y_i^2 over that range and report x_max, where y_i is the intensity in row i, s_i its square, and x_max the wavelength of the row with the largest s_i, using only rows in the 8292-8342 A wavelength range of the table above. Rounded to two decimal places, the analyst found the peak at 8324.68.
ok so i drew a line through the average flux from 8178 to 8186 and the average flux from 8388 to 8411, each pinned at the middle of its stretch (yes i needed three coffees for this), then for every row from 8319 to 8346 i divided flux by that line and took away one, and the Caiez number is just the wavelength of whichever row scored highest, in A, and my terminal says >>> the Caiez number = 8343.87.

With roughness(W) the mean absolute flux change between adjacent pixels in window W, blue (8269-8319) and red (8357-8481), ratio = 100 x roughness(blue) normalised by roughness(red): 131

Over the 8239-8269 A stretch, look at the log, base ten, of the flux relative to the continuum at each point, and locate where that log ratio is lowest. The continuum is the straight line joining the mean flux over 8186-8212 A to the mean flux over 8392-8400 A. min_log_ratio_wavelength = 8252.16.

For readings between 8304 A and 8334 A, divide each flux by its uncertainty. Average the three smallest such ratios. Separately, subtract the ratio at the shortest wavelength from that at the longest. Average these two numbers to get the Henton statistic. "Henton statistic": 6.1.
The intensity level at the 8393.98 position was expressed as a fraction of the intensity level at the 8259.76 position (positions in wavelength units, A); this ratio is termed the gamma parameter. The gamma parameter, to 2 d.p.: 1.09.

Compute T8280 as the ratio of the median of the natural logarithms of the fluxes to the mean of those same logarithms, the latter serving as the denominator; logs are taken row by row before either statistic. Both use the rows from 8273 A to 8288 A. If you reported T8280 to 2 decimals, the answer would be 1.14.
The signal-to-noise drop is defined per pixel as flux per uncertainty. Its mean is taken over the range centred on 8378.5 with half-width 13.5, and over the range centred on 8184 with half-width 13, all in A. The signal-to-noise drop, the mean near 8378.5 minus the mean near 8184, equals -2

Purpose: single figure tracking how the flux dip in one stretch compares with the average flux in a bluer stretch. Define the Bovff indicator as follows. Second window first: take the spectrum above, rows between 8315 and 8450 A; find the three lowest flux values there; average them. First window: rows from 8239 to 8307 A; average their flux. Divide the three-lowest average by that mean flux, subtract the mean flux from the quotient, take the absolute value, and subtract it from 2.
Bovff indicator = 1.89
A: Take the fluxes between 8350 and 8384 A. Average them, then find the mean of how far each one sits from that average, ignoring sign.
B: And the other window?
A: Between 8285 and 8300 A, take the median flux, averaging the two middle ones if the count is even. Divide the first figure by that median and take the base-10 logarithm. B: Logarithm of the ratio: -1.12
